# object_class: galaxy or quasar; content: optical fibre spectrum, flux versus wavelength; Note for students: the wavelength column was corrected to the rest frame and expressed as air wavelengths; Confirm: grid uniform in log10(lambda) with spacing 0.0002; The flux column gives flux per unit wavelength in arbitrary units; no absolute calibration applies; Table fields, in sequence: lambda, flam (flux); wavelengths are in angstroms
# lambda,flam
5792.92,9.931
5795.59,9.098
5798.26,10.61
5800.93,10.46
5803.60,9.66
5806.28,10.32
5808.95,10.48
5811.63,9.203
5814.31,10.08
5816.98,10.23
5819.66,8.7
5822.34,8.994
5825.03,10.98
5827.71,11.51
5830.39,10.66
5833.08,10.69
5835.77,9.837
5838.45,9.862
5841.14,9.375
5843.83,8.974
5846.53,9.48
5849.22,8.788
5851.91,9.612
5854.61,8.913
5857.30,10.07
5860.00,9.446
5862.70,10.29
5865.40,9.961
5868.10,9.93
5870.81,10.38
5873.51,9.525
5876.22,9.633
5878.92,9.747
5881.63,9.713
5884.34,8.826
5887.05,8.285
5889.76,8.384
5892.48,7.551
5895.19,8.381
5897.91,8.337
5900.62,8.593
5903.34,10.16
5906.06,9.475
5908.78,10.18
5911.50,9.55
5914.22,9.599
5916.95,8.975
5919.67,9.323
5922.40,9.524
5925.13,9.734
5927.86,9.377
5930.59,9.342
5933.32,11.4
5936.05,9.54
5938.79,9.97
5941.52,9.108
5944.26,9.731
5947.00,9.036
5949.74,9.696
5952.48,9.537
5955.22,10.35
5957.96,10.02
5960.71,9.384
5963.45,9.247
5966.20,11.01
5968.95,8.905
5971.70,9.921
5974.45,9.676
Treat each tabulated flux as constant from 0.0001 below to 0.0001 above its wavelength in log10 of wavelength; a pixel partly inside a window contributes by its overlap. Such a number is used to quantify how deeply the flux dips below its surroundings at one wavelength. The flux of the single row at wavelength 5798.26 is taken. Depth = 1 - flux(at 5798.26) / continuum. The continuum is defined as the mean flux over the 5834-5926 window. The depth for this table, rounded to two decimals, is -0.13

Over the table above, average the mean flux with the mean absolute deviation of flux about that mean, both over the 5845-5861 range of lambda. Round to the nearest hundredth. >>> 4.87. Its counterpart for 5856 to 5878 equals 5.09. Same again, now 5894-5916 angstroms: 4.96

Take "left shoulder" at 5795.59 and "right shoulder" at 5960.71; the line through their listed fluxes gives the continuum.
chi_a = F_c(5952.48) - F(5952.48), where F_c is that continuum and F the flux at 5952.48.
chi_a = -0.17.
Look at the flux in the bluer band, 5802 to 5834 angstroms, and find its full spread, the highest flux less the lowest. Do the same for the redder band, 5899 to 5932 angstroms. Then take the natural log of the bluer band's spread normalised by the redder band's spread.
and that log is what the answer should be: 0.6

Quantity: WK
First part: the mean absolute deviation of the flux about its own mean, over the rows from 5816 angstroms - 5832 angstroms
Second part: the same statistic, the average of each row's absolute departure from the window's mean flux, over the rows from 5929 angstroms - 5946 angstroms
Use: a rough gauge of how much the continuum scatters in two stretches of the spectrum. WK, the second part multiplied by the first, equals 0.50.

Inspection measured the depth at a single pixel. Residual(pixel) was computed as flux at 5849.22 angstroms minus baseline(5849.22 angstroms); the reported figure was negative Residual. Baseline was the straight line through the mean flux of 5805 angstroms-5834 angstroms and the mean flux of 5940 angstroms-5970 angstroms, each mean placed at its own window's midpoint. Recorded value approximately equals 1.26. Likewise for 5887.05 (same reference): 1.62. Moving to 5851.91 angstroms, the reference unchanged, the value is 0.43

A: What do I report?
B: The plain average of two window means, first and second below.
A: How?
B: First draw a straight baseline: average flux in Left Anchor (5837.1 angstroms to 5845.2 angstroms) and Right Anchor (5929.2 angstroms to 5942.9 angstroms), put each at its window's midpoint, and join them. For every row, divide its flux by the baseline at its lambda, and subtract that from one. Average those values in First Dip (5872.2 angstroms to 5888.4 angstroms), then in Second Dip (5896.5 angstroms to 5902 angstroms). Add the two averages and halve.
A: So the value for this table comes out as 0.08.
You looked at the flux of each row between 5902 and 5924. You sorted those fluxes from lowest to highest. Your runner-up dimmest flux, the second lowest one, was 9.323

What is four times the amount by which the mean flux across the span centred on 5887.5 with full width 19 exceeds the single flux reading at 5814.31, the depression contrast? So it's -6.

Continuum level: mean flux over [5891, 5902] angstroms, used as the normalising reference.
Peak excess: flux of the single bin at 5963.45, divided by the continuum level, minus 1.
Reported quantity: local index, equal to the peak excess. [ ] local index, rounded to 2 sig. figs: 0.13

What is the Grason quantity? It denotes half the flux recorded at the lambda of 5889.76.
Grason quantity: 4.19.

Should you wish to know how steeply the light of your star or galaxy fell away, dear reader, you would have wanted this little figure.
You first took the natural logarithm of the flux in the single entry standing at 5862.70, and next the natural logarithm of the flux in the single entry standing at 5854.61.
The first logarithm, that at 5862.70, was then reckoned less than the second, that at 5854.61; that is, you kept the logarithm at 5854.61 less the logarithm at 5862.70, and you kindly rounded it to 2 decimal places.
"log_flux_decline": -0.14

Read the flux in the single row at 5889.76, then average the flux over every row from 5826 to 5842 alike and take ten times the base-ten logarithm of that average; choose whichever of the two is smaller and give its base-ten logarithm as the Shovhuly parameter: 0.92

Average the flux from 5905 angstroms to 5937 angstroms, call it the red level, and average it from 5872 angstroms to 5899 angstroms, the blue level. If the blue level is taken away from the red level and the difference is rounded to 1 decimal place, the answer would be 0.8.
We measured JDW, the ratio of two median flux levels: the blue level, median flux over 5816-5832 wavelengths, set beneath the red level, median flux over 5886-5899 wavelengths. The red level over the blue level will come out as 0.80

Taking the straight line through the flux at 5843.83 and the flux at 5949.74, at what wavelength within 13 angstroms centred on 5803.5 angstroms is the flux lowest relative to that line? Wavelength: 5803.60 angstroms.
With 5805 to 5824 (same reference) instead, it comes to 5819.66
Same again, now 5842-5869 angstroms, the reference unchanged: 5849.22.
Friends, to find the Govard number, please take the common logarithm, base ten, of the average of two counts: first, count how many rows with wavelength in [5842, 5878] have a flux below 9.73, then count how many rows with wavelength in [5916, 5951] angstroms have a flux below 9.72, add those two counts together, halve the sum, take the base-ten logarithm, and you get 0.929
